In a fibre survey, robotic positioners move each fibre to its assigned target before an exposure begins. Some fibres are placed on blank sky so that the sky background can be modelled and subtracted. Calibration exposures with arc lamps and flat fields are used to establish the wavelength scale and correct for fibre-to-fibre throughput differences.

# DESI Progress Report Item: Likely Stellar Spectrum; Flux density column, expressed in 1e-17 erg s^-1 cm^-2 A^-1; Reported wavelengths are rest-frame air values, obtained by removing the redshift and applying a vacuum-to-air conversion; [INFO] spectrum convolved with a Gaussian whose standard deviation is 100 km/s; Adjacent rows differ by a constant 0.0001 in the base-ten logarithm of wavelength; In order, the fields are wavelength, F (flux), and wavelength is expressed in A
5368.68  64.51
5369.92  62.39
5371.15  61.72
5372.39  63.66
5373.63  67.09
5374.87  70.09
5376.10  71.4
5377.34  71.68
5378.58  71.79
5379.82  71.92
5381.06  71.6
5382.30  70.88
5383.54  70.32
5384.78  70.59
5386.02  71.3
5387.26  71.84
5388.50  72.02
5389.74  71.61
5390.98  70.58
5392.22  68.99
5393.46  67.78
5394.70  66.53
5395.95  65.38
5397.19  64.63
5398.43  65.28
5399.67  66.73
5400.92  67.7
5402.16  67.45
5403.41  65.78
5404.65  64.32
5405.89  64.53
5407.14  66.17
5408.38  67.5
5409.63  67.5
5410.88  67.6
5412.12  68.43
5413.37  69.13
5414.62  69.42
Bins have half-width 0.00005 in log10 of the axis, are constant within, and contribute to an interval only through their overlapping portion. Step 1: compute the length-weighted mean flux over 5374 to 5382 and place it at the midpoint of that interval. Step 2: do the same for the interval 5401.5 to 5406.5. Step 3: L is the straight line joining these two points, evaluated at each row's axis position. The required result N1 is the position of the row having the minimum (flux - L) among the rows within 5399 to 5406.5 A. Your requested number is 5404.65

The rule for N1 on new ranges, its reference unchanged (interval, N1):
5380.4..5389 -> 5383.54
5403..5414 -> 5404.65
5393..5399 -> 5397.19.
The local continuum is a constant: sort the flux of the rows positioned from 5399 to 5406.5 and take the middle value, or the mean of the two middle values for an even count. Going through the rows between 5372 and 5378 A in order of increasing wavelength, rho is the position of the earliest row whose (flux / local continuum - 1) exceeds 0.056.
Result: 5374.87 A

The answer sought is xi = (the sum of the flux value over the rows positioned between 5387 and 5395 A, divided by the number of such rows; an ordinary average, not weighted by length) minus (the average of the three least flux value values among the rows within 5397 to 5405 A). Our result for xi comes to 5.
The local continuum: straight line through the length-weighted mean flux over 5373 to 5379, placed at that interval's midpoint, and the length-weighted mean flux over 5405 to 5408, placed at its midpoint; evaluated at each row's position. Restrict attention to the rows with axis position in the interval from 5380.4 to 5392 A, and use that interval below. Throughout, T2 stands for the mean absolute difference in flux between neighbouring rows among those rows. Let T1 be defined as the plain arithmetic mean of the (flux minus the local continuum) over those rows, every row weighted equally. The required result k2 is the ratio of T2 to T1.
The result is 0.2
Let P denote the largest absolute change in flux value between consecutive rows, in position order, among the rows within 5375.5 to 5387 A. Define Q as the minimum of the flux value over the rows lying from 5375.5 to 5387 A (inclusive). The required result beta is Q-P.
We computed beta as 69.6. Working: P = 0.7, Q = 70.32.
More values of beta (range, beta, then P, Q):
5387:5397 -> 63.8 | 1.6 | 65.38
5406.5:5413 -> 64.8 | 1.3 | 66.17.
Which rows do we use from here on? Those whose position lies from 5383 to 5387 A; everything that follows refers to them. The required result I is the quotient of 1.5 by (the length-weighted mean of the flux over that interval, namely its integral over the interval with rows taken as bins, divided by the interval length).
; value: 0.0212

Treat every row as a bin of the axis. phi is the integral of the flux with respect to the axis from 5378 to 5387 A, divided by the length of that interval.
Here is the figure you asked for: 71.2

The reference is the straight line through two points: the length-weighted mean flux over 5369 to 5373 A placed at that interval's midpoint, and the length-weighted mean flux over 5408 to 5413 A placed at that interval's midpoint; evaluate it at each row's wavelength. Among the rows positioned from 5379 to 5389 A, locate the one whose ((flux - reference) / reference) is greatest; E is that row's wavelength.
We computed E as 5379.82 A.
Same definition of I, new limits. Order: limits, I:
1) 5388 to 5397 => 0.0218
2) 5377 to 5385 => 0.0211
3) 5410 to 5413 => 0.0221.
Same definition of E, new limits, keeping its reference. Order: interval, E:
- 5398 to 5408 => 5400.92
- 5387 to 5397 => 5388.50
